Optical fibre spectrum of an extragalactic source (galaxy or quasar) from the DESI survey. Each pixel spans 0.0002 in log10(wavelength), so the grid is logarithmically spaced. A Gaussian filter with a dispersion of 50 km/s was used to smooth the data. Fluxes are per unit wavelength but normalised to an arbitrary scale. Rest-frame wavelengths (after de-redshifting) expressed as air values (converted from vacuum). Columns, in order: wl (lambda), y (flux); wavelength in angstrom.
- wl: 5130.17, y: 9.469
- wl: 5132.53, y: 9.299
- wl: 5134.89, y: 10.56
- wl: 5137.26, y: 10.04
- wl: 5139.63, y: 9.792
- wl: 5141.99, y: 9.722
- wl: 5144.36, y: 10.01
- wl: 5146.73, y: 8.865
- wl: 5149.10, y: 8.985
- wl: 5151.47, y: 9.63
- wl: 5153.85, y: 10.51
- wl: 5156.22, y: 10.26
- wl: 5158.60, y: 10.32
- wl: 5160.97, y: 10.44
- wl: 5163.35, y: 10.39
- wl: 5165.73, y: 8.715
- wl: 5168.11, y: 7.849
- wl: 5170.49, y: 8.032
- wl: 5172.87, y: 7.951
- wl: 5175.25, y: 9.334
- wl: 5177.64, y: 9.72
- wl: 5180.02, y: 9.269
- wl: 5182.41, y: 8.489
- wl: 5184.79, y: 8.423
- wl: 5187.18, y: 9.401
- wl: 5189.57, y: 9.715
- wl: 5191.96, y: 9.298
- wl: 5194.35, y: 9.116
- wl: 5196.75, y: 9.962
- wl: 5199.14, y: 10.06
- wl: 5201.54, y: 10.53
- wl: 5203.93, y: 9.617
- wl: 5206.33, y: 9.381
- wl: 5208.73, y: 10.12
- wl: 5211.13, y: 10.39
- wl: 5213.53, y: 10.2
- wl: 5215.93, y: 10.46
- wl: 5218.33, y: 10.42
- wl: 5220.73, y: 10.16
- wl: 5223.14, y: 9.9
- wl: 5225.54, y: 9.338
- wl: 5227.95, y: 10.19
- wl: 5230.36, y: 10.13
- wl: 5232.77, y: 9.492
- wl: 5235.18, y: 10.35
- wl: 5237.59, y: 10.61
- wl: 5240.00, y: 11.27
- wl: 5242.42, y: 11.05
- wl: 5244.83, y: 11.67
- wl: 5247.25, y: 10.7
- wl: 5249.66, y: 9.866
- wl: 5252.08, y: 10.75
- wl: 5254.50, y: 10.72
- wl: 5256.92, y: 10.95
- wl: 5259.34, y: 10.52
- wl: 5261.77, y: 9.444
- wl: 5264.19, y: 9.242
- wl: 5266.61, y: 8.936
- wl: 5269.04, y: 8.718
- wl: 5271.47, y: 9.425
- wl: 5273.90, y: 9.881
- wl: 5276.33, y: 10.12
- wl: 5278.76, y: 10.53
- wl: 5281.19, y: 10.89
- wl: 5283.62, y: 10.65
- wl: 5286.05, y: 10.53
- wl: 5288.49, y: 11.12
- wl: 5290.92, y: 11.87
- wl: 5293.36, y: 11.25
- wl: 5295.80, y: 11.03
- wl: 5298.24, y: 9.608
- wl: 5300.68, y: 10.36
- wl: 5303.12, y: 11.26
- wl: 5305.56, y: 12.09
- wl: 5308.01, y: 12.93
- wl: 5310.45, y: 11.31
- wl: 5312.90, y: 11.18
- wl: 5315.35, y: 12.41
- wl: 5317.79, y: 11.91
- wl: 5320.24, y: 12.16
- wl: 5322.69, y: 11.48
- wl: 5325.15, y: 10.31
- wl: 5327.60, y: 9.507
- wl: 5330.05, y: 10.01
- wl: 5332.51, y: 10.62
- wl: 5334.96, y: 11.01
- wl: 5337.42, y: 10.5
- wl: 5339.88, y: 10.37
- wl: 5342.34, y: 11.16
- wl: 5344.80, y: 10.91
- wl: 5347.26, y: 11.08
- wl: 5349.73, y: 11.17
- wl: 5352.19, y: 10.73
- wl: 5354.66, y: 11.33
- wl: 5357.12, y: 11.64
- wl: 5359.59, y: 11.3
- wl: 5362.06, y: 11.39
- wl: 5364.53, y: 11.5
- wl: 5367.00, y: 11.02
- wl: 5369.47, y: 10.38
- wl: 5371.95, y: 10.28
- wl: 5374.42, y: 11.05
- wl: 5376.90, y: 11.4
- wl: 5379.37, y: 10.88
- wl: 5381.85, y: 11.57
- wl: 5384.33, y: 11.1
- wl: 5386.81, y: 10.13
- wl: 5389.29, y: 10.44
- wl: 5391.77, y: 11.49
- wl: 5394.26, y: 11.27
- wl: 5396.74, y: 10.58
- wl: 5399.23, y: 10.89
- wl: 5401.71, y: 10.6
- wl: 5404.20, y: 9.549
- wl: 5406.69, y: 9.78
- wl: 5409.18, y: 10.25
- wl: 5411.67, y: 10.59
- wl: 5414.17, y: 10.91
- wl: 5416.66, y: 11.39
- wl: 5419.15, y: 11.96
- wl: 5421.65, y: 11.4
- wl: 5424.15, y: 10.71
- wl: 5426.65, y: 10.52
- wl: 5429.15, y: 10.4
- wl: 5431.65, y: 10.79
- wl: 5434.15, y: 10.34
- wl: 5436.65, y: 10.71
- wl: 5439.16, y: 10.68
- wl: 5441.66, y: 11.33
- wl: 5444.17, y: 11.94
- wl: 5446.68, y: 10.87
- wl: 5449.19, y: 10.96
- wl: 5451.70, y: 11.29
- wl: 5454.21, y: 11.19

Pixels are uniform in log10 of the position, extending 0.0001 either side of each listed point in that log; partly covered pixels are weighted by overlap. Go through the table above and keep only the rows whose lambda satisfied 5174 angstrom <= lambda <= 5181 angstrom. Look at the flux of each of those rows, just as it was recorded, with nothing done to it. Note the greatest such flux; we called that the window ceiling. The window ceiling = 9.72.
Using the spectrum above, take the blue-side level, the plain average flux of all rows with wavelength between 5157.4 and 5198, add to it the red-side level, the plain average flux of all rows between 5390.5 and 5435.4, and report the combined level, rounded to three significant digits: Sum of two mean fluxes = 19.9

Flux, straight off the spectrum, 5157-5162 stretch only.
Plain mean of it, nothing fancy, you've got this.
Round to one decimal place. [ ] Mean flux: 10.4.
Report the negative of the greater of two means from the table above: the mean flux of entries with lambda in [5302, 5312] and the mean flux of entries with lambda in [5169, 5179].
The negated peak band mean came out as -11.9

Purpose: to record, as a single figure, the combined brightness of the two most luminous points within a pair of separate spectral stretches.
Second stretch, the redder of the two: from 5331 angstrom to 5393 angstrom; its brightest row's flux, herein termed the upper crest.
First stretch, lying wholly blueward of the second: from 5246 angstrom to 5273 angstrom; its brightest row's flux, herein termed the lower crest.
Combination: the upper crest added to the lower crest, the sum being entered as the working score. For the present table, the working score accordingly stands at 22.6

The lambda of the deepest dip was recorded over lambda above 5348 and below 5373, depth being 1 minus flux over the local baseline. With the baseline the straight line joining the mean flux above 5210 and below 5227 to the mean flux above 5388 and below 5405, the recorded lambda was 5371.95 angstrom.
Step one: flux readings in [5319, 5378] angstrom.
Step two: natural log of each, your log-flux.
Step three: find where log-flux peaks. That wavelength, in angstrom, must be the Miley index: 5320.24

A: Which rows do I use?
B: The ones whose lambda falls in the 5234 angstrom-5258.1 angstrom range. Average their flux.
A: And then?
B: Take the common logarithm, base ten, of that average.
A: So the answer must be 1.03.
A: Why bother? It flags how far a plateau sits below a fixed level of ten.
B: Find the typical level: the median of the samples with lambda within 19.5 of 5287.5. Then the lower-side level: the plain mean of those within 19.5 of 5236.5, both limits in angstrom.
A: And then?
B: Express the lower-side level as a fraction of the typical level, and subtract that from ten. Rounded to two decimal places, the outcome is 9.02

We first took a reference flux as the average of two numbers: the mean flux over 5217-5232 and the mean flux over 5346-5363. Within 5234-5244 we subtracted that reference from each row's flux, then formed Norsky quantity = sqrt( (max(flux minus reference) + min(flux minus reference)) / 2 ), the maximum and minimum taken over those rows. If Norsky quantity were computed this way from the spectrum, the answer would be 0.43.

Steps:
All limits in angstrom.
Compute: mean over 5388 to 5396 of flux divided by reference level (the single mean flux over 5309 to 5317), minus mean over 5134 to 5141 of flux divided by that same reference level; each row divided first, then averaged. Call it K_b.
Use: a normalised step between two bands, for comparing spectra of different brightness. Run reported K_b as 0.080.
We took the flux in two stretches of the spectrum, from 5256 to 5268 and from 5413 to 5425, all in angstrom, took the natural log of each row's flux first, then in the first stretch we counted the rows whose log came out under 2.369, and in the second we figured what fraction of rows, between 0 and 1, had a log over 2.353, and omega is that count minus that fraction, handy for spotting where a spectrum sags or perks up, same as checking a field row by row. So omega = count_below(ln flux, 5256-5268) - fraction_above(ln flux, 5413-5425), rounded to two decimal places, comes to 3.00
